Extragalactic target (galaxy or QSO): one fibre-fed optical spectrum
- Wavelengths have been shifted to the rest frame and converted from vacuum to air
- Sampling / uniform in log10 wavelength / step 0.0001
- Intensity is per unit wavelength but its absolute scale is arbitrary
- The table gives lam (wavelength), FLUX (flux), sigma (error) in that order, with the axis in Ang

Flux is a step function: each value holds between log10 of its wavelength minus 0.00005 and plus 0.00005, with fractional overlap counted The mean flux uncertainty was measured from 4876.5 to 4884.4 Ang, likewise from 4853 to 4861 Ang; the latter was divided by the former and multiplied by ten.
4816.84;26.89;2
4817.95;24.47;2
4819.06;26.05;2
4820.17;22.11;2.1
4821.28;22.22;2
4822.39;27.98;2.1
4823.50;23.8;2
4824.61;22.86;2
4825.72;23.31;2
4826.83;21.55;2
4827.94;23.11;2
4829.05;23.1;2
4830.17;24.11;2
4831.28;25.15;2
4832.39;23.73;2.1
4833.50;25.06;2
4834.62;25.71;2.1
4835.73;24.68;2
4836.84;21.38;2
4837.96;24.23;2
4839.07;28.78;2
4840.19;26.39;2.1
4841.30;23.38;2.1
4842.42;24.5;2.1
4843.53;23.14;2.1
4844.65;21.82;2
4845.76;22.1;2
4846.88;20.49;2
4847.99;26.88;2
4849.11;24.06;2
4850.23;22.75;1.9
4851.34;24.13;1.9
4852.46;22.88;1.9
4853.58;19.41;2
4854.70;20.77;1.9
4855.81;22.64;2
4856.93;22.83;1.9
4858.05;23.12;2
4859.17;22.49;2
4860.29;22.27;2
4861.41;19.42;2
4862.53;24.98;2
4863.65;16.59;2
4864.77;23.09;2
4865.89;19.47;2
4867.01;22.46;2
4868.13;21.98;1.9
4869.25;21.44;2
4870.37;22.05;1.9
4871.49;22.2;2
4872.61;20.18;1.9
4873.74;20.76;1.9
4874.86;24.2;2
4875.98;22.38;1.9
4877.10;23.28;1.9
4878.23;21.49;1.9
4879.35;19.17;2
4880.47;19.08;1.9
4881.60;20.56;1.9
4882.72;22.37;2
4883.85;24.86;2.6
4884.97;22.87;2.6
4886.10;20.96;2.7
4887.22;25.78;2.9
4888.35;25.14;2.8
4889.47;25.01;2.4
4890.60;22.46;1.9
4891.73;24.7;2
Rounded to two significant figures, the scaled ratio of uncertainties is 9.7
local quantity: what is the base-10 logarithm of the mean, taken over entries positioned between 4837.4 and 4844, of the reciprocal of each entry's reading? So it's -1.40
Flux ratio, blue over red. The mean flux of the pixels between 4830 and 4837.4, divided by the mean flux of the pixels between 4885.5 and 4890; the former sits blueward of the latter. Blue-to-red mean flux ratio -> 1.00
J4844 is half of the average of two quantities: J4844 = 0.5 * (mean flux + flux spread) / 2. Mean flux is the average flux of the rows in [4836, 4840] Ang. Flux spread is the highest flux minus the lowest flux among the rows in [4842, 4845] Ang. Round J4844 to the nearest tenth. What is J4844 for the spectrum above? 6.9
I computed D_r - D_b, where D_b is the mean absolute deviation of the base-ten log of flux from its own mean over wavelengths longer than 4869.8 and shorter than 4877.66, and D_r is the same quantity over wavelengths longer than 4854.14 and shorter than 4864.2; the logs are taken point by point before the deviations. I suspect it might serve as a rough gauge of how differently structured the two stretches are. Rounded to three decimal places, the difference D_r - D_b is 0.019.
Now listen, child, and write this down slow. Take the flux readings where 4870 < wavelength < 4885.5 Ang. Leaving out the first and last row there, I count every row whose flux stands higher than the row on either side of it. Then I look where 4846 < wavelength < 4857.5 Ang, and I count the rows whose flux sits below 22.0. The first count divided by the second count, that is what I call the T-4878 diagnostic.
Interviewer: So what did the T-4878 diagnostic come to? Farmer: 1.3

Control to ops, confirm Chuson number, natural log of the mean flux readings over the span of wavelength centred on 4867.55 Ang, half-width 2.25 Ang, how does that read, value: 3.06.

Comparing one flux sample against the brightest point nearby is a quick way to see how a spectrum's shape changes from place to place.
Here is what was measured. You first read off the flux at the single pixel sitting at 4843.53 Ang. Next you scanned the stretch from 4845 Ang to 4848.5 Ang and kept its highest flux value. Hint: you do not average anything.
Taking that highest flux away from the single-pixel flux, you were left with -3.7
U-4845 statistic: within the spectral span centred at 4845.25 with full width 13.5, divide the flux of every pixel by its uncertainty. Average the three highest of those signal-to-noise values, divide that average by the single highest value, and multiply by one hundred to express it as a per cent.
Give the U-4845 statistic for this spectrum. 93.9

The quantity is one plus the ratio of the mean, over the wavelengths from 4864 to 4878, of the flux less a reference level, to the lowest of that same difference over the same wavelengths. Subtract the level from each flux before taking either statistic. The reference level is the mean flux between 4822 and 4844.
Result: 1.5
